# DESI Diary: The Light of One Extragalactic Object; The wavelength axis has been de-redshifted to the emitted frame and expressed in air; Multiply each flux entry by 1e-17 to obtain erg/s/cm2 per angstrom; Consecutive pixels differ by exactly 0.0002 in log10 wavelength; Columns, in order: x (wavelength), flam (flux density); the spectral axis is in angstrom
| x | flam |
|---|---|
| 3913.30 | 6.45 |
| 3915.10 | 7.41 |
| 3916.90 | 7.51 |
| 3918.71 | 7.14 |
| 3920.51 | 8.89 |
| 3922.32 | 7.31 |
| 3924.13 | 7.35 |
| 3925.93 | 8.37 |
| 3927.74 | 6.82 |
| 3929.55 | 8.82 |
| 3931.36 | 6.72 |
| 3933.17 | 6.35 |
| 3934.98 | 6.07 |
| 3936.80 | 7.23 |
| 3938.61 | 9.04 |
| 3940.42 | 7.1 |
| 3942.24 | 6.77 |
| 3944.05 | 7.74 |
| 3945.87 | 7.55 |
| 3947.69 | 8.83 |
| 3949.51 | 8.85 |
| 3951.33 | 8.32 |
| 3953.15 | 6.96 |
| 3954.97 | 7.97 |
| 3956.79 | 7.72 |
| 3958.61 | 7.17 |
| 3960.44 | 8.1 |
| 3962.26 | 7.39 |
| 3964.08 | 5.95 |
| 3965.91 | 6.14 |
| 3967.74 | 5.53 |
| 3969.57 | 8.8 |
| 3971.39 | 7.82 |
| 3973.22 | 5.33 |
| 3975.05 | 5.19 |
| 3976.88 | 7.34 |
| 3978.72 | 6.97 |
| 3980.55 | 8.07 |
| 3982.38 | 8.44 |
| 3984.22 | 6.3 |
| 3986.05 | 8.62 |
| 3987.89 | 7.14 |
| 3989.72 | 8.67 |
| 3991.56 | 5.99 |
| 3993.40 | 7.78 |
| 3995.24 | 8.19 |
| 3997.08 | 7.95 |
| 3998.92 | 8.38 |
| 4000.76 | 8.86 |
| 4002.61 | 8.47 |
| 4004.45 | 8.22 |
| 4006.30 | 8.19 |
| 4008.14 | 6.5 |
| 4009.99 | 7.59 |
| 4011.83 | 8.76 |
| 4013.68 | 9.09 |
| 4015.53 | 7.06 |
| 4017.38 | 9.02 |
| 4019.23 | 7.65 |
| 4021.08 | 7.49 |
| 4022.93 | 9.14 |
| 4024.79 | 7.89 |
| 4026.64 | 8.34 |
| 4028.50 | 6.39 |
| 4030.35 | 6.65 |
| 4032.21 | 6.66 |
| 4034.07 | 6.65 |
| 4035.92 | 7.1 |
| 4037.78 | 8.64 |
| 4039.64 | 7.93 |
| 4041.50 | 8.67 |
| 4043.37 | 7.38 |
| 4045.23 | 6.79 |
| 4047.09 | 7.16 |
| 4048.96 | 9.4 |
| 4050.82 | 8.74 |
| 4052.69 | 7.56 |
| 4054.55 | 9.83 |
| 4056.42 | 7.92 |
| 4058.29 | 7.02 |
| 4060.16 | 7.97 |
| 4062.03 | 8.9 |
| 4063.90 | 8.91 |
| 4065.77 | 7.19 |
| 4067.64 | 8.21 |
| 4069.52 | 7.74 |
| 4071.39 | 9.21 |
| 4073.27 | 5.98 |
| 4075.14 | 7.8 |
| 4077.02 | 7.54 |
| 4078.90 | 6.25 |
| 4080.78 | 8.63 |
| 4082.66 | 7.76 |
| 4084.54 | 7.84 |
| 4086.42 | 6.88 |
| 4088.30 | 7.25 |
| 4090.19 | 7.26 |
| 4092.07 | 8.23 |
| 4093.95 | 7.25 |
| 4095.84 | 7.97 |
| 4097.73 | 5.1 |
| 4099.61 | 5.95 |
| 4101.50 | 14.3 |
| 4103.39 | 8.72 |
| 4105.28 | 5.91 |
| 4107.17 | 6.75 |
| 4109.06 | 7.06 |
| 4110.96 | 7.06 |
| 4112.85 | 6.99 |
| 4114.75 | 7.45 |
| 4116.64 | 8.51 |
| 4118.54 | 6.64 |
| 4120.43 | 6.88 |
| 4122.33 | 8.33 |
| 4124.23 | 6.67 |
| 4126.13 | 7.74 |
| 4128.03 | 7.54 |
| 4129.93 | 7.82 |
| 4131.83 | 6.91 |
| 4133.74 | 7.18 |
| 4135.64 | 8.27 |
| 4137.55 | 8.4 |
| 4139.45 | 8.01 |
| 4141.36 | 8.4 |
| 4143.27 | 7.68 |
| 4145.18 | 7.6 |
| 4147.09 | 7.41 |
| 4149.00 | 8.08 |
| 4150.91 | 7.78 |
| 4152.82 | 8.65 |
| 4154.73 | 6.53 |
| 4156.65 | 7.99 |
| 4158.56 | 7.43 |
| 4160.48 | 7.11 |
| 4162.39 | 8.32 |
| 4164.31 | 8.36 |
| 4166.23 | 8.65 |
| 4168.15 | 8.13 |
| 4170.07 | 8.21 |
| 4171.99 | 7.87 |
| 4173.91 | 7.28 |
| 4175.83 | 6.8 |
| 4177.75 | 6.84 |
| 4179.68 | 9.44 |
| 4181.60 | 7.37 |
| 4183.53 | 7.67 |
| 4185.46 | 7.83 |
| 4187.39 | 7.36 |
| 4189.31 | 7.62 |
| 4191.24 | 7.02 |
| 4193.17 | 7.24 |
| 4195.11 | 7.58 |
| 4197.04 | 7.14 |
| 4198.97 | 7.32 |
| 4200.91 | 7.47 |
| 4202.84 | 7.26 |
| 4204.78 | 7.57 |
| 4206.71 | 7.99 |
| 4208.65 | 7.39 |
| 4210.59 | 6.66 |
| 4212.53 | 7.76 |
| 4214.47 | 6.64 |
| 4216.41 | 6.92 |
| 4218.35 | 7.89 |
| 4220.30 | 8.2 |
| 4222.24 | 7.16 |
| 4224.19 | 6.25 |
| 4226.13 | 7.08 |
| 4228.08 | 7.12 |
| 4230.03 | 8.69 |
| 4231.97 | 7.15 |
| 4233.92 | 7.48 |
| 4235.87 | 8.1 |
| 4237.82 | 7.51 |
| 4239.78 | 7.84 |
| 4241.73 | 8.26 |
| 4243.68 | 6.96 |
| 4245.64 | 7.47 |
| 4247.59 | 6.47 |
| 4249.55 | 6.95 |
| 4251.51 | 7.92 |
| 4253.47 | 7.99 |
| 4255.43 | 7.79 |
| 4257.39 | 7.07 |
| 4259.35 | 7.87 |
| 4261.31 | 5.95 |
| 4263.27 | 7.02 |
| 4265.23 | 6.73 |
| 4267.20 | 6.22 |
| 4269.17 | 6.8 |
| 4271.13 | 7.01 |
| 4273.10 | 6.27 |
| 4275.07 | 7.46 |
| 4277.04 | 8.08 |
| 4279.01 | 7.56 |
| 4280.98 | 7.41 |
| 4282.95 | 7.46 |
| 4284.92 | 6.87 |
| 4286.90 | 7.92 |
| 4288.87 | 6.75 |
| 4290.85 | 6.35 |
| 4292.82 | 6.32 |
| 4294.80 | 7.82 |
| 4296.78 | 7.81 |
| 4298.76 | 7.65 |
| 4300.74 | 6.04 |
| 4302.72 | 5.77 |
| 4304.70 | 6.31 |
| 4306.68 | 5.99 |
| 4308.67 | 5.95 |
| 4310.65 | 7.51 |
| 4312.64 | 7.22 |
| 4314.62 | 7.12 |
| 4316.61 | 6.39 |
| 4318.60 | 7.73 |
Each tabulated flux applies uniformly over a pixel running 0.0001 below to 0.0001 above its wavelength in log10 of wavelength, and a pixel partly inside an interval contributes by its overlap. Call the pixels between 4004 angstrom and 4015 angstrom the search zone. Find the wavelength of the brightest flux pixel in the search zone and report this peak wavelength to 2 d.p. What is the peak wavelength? 4013.68 angstrom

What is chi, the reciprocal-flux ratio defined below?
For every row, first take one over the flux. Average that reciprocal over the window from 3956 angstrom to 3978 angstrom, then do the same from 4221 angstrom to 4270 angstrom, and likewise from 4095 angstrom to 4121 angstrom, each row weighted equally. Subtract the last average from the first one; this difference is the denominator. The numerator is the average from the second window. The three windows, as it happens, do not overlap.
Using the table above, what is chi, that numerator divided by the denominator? 15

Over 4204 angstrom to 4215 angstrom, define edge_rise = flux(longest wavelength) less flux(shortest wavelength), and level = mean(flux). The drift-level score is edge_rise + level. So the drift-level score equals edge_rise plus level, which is 6.4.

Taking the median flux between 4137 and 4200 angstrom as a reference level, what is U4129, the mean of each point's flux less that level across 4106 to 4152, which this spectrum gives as -0.1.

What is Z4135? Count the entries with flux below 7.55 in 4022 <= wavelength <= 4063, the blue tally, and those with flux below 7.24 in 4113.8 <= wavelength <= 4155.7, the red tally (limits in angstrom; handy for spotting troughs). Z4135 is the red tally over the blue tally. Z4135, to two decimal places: 0.67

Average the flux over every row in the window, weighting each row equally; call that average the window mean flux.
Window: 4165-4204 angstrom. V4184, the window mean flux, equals 7.6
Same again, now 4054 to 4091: 7.8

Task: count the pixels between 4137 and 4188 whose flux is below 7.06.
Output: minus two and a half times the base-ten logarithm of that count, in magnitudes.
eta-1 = -1.19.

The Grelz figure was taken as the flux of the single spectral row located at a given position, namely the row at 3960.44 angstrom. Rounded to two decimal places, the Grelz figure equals 8.10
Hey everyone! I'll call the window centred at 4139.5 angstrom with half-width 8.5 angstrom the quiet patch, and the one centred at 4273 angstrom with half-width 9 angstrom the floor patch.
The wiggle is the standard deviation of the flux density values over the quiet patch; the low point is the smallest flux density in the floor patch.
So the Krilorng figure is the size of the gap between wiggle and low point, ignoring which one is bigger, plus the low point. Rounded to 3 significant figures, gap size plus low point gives 11.9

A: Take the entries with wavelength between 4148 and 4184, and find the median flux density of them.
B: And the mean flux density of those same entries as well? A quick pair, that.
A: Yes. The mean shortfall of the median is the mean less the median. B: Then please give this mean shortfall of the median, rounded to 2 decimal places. -0.05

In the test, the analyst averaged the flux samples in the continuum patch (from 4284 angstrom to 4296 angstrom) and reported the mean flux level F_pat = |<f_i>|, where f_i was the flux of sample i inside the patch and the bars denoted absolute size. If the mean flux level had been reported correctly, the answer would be 7.0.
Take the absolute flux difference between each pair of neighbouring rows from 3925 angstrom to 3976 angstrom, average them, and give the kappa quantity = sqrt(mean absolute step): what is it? 1.03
